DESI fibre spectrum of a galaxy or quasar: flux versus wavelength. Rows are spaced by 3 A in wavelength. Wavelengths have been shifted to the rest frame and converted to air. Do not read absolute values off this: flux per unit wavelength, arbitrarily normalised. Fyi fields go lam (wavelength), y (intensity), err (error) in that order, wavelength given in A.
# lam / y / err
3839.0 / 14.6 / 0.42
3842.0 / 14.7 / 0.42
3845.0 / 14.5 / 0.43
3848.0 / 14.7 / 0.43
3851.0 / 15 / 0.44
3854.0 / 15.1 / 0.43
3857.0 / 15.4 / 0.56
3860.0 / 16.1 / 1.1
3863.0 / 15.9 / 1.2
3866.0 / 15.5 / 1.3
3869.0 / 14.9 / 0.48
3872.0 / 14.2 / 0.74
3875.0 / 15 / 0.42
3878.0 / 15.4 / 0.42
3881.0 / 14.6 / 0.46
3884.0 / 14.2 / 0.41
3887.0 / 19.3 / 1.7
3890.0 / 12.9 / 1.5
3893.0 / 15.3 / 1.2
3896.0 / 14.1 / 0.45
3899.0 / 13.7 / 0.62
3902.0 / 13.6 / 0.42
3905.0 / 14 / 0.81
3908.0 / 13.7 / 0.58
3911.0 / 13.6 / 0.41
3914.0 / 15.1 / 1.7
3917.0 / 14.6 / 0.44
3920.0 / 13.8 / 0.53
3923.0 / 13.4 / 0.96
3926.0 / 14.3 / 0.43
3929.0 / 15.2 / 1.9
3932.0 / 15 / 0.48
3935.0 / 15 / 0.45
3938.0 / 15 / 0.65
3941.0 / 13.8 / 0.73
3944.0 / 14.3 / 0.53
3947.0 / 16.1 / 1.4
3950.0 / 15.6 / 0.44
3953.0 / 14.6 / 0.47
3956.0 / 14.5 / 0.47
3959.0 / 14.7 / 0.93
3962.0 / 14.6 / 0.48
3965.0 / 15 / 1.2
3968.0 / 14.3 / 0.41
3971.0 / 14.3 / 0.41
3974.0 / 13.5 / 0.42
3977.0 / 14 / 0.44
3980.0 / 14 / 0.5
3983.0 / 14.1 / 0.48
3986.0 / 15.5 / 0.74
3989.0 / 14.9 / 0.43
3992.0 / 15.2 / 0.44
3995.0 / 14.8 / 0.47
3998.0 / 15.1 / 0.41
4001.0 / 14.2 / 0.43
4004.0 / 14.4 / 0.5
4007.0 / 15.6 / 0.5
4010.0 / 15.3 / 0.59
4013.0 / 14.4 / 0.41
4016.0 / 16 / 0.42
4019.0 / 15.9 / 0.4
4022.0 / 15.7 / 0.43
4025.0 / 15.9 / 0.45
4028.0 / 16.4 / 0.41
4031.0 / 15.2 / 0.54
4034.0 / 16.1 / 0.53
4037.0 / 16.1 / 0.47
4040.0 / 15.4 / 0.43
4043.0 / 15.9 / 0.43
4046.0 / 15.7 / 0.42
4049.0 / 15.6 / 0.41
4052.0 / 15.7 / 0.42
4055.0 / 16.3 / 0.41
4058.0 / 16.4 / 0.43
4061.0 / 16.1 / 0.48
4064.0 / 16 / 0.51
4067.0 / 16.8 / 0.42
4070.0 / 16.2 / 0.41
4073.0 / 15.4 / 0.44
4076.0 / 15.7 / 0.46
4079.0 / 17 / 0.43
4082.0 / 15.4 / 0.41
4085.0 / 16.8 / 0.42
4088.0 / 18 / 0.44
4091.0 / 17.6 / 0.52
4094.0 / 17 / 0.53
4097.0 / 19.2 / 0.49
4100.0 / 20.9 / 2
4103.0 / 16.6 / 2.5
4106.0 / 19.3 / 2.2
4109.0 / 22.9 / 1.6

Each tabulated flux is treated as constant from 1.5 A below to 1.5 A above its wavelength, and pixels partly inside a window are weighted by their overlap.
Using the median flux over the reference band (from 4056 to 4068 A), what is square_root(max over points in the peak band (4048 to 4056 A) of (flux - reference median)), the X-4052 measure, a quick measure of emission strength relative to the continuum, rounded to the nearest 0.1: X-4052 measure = 0.2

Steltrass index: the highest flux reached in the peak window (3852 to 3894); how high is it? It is 19.3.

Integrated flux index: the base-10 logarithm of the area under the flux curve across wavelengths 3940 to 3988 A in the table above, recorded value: 2.84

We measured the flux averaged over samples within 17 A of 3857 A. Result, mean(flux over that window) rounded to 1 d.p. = 15.1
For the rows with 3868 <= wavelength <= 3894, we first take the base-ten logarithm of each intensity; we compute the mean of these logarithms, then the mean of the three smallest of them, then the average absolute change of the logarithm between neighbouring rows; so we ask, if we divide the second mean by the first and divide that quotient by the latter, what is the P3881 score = 16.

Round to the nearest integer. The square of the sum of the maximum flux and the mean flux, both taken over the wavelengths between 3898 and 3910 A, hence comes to 770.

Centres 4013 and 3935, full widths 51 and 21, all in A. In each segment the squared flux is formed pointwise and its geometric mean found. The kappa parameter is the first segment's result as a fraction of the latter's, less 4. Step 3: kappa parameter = -2.90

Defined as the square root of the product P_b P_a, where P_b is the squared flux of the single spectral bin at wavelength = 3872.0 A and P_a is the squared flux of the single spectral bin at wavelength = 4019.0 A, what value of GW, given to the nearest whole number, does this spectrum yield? 226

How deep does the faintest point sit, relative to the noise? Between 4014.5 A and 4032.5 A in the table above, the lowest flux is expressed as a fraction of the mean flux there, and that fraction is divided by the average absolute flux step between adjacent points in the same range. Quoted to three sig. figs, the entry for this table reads 2.18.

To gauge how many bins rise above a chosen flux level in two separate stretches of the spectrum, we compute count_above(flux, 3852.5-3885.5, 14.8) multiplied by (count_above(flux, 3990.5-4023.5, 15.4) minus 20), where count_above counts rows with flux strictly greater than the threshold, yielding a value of -128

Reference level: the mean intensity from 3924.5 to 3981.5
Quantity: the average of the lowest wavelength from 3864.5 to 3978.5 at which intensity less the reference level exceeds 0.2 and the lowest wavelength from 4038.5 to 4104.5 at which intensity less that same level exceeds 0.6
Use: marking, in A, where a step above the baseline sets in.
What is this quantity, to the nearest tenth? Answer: 3953.0 A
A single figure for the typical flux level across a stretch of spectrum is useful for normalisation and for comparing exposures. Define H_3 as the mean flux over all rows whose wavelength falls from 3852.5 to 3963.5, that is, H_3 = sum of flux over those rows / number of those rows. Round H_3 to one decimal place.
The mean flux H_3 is 14.8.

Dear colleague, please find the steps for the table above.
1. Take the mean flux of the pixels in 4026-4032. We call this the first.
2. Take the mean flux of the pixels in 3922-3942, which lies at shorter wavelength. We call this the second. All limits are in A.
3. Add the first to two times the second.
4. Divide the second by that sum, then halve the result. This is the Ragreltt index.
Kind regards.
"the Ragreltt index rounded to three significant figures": 0.162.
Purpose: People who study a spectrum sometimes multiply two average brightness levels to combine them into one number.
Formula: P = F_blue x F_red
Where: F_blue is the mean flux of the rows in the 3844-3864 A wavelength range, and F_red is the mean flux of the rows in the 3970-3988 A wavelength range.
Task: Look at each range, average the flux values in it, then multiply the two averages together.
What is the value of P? 217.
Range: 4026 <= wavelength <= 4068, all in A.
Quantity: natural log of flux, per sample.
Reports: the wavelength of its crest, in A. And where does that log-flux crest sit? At 4067.0 A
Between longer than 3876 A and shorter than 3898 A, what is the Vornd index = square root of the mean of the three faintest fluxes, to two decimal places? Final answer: 3.71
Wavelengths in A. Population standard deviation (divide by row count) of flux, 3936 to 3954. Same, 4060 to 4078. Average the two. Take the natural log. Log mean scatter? -0.50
